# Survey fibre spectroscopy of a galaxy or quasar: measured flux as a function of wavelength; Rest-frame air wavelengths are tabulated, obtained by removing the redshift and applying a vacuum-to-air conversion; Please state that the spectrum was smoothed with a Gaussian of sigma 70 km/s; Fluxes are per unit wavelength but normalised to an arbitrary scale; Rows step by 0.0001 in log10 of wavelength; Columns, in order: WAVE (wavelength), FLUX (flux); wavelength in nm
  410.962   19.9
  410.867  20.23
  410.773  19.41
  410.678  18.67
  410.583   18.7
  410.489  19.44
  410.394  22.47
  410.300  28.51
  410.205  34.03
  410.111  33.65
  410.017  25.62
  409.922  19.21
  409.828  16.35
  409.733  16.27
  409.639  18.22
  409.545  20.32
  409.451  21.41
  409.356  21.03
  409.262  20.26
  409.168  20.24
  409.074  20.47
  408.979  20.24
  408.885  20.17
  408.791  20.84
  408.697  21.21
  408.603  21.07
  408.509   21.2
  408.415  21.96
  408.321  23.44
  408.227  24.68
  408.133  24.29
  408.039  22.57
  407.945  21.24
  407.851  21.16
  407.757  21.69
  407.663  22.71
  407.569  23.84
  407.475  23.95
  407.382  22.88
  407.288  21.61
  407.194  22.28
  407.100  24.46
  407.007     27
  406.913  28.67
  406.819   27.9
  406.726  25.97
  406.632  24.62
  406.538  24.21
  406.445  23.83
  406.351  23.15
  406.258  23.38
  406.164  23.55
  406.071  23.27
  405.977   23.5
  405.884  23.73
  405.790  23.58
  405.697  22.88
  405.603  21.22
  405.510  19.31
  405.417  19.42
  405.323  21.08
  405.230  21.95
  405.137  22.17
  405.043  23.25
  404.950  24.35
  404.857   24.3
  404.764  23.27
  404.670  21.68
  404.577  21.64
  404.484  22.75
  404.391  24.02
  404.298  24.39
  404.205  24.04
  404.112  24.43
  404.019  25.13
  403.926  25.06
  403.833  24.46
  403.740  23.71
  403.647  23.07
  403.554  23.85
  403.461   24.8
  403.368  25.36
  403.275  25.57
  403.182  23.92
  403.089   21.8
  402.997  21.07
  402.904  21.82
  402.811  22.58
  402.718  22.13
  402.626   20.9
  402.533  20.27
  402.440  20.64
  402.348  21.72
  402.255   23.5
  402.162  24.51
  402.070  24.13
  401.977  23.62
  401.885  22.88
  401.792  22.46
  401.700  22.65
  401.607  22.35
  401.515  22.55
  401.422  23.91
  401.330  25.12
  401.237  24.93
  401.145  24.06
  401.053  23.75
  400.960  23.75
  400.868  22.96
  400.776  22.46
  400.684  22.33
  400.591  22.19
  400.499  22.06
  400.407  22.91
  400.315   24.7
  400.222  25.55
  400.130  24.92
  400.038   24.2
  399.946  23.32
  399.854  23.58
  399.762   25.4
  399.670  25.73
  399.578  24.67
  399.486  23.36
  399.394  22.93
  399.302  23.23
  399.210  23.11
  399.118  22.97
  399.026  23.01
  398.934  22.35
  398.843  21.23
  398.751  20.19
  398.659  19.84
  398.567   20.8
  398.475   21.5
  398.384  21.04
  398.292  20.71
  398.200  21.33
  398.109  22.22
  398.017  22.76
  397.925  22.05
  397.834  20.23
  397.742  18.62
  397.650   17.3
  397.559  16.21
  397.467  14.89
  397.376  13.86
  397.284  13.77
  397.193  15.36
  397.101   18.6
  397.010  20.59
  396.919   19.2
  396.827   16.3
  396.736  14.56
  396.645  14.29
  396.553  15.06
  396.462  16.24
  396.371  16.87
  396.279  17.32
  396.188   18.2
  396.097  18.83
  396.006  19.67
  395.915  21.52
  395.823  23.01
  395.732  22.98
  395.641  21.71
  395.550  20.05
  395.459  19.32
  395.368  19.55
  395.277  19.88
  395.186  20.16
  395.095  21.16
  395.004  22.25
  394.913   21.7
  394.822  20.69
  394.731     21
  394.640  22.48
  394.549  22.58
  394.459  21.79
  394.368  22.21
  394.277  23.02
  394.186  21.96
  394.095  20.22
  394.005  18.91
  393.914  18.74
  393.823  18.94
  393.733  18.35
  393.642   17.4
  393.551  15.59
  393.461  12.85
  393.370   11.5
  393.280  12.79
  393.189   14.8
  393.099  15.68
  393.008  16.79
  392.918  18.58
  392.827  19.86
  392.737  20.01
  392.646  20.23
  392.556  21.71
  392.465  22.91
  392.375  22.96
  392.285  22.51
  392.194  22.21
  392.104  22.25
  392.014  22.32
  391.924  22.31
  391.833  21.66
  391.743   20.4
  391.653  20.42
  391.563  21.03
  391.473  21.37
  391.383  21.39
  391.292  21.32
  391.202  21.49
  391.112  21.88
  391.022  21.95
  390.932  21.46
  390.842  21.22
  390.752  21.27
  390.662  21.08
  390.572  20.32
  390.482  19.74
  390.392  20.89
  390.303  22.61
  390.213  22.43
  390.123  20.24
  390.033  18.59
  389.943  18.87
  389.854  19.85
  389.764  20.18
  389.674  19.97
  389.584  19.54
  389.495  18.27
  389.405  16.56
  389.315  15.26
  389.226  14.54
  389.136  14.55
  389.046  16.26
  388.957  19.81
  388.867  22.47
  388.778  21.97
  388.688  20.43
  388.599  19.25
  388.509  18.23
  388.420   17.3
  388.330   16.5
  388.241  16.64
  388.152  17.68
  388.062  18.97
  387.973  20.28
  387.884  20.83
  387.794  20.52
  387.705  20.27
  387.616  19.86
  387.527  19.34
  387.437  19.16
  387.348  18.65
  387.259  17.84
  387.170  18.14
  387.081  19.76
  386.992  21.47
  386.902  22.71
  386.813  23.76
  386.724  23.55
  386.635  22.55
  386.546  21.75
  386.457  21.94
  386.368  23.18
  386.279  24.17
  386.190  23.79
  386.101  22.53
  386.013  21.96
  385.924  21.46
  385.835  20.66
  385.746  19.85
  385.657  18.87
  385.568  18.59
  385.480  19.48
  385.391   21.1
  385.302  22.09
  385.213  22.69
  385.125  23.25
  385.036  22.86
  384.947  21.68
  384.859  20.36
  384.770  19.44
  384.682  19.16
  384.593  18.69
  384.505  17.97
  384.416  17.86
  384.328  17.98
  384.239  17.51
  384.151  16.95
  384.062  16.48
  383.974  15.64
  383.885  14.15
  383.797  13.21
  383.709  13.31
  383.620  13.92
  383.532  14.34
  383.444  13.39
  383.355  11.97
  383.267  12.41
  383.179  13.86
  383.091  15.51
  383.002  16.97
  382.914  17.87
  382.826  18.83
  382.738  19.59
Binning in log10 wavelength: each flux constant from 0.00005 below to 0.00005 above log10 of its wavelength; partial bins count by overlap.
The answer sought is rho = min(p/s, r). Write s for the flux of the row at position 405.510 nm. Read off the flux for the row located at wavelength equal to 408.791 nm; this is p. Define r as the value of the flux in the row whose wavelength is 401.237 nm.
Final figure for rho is 1.079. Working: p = 20.84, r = 24.93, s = 19.31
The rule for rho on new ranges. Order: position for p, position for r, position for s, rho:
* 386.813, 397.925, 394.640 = 1.057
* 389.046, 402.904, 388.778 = 0.740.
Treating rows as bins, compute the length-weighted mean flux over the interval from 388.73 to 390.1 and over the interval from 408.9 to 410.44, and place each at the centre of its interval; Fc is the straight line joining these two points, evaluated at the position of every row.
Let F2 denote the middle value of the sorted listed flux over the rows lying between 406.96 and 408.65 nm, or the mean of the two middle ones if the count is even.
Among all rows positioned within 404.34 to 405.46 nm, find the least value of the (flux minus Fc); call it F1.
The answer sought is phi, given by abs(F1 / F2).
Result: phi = 0.094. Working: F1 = -2.1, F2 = 22.6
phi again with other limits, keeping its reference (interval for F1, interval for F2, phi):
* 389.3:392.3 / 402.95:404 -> 0.134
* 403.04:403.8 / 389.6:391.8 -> 0.034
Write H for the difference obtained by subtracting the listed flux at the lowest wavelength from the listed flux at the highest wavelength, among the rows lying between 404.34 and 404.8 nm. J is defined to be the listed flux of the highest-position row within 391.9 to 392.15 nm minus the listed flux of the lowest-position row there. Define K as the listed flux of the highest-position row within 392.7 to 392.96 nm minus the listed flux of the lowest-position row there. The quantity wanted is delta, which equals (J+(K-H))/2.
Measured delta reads -0.37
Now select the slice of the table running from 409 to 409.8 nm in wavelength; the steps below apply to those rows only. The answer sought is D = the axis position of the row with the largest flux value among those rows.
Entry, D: 409.451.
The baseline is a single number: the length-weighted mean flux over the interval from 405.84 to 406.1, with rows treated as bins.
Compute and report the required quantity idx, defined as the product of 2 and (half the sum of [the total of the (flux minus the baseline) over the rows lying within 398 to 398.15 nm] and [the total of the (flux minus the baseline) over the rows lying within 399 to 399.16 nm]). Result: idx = -3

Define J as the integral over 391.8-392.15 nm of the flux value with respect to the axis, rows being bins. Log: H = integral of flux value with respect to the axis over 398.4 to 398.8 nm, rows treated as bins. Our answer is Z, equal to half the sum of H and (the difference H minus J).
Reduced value 4.4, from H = 8.2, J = 7.8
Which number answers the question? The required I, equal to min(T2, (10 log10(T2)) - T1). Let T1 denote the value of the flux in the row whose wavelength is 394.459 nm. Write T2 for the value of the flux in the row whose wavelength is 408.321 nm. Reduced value -8.1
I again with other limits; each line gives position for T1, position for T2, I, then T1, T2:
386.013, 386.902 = -8.4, 21.96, 22.71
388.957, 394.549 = -6.3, 19.81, 22.58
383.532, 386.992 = -1.0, 14.34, 21.47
